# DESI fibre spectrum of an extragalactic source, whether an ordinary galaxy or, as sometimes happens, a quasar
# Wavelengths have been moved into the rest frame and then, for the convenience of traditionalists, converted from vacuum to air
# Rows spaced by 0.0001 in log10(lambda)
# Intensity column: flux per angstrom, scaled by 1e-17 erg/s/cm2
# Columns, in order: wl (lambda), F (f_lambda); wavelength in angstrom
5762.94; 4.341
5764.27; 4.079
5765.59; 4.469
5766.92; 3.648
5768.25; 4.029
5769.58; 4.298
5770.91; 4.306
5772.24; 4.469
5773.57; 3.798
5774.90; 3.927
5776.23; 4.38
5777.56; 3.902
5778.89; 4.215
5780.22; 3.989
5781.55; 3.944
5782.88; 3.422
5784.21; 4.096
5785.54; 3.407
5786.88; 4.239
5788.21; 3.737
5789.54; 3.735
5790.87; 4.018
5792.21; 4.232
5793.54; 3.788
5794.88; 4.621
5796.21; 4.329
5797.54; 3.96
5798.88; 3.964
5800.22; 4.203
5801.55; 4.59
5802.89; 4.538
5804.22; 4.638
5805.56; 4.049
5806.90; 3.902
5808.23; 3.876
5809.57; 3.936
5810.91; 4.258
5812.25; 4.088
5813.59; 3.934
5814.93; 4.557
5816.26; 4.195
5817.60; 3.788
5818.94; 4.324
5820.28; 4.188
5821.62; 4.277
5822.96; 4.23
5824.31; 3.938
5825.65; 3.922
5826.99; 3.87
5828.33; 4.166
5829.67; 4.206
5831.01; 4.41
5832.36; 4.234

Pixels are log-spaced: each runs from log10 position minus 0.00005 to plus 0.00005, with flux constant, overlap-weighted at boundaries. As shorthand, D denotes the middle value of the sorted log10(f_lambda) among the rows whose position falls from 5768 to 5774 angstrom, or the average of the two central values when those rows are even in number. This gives 0.633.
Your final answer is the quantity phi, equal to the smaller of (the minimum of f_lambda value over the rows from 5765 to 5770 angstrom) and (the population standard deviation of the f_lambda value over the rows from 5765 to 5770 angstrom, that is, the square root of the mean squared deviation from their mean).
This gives 0.31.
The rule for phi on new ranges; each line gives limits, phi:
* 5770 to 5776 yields 0.27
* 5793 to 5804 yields 0.30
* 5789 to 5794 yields 0.20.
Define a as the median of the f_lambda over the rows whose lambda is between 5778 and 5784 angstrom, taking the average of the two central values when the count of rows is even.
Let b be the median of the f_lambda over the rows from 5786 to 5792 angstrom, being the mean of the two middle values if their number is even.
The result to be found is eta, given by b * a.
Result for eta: 15.4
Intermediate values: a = 3.97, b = 3.9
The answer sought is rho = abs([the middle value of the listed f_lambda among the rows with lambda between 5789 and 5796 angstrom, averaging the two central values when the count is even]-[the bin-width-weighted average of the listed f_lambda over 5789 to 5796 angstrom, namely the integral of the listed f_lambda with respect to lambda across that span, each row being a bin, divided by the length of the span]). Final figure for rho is 0.08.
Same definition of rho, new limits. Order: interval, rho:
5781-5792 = 0.00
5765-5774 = 0.15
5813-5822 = 0.01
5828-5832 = 0.06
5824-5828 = 0.01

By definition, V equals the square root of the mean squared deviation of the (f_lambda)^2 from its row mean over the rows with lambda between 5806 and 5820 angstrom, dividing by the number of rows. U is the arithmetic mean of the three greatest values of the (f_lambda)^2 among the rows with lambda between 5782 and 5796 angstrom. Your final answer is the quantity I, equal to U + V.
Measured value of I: 21.0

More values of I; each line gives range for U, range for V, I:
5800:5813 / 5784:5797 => 23.8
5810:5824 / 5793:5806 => 21.8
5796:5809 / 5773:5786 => 23.3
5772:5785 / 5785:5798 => 21.7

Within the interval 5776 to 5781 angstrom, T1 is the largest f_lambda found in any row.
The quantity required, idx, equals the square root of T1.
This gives 2.09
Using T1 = 4.38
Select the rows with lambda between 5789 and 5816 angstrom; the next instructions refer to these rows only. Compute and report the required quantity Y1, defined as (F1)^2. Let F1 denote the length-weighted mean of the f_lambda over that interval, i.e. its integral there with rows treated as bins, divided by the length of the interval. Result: 17.3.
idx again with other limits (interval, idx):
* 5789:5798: 2.15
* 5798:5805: 2.15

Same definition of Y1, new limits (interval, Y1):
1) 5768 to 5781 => 17.1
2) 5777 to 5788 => 15.2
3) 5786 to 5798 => 16.5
